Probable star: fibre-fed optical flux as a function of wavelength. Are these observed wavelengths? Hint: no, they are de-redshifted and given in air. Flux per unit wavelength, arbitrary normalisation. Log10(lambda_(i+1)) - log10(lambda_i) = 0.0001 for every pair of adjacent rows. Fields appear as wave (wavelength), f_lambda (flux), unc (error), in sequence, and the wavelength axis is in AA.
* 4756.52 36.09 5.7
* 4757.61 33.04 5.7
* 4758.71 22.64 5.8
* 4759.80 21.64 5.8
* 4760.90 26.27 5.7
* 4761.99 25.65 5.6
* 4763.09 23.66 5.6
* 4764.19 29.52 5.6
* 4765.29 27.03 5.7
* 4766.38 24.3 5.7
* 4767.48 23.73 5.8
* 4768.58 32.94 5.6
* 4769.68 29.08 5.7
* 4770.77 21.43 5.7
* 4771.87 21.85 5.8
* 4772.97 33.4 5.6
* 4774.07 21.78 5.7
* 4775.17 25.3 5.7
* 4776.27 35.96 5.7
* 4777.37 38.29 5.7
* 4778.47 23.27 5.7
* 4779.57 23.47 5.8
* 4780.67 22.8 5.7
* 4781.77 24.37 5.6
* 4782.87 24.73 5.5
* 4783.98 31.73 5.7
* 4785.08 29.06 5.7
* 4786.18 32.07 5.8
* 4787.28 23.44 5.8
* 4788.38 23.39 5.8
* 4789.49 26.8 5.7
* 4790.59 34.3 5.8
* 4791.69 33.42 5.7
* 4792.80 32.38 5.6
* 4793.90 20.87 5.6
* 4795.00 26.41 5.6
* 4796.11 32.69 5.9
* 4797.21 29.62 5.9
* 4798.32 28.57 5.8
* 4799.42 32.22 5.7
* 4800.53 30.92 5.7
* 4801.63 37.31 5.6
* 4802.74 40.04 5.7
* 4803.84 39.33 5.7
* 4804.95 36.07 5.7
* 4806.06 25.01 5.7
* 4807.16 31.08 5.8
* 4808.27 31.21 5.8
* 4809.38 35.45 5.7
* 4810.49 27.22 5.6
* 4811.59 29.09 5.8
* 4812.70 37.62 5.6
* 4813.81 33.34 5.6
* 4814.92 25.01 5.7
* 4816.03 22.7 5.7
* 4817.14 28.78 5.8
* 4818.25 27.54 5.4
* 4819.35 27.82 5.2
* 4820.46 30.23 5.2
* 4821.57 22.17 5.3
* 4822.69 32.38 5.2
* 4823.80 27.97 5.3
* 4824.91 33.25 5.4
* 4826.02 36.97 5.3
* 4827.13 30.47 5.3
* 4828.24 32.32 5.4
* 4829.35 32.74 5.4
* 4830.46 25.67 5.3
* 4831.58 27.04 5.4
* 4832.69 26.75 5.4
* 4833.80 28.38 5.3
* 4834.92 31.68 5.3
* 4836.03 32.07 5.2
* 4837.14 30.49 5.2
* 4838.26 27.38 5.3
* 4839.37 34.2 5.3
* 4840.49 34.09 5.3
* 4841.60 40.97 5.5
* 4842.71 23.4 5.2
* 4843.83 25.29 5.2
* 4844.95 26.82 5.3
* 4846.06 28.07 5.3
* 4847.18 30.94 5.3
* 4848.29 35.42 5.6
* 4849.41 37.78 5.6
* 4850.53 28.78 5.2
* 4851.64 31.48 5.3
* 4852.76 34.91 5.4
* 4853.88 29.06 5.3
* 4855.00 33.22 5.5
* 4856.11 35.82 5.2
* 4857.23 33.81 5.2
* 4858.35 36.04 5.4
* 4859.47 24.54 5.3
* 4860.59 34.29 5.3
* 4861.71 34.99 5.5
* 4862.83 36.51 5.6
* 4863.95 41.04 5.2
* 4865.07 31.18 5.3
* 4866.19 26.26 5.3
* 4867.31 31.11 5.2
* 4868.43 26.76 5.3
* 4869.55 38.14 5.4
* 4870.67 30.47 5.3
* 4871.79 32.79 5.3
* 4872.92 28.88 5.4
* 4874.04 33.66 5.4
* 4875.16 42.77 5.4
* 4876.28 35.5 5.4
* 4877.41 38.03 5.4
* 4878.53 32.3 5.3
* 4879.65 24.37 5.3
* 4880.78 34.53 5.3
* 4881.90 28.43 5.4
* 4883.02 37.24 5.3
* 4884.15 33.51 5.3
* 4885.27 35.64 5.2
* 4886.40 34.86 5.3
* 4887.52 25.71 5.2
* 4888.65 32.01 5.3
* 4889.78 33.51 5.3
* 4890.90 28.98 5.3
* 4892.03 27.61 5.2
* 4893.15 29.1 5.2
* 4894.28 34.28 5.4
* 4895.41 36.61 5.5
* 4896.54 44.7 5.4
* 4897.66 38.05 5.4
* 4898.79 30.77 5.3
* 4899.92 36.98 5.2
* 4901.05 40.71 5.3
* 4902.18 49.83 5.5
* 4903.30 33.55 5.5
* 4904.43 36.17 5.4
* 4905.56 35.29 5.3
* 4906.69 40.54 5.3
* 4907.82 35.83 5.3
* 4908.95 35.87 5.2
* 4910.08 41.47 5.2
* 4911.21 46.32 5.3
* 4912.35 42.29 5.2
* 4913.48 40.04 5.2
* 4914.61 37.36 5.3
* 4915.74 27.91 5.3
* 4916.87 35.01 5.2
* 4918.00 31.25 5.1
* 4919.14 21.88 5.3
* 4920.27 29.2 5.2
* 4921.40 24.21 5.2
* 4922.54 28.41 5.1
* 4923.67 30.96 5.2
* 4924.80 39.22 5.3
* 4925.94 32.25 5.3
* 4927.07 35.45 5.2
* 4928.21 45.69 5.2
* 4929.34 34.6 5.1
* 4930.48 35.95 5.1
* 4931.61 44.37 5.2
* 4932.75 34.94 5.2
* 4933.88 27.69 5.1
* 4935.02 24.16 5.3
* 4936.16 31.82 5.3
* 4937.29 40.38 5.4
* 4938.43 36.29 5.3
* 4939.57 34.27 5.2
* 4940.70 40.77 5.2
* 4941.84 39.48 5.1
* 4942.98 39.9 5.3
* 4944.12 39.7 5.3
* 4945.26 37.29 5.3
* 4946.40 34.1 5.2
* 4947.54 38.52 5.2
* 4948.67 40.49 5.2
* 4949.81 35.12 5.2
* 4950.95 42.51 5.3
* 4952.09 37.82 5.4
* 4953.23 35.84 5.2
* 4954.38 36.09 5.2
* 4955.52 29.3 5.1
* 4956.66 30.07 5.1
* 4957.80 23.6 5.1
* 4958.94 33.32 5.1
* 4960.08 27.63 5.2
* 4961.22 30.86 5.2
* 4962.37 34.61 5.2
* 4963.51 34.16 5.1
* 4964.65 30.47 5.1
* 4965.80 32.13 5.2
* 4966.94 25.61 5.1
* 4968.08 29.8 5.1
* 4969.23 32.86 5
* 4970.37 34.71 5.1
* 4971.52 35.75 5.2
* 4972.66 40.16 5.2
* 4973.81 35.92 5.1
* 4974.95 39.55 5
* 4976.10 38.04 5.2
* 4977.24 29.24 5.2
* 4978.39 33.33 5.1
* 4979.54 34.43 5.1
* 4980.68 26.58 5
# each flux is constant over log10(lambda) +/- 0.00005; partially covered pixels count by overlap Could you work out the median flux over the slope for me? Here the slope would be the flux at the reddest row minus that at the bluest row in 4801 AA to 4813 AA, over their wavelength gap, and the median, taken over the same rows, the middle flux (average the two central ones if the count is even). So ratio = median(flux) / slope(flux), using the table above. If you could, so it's 1266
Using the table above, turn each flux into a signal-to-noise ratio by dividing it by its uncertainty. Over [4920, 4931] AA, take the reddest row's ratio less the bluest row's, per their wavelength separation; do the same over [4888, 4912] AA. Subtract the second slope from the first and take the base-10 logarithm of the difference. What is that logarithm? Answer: -1.7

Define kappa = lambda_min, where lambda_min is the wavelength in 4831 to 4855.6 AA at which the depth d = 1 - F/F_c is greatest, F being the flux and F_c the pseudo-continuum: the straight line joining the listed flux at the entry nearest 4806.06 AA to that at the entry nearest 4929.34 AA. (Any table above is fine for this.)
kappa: 4842.71 AA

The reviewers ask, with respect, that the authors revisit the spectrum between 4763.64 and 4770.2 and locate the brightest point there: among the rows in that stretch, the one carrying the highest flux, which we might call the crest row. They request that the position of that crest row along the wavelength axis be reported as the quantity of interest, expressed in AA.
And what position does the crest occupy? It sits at 4768.58 AA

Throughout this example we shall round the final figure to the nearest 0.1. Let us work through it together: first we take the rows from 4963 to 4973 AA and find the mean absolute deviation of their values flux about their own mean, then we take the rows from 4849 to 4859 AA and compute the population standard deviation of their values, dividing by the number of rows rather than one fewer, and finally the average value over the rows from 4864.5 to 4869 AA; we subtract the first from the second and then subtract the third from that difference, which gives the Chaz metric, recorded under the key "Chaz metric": -28.9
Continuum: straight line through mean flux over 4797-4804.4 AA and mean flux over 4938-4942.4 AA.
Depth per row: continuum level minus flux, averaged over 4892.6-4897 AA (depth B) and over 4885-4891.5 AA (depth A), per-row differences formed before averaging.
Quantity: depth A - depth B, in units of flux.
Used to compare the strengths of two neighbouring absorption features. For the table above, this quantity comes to 4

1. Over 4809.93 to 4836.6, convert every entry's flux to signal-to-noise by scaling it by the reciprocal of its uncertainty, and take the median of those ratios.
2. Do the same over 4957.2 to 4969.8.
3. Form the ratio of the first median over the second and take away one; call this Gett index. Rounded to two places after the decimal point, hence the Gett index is -0.10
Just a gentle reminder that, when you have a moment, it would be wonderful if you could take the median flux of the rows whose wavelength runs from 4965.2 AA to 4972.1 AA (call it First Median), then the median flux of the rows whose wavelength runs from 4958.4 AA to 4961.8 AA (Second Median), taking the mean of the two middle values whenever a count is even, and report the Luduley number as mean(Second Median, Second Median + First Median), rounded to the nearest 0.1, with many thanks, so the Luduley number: 47.1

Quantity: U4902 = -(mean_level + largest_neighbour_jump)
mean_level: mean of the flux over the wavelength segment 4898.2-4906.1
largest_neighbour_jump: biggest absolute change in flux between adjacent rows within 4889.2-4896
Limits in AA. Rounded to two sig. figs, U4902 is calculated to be -43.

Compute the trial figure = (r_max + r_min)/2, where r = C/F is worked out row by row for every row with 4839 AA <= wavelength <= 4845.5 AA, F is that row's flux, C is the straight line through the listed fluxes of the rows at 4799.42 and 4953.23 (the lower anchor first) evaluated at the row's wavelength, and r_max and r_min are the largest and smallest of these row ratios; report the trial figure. 1.12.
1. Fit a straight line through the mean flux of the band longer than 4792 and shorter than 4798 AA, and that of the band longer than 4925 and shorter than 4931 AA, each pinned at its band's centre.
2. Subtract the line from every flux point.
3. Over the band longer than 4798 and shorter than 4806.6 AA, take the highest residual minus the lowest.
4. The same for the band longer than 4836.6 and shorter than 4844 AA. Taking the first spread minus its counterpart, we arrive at -2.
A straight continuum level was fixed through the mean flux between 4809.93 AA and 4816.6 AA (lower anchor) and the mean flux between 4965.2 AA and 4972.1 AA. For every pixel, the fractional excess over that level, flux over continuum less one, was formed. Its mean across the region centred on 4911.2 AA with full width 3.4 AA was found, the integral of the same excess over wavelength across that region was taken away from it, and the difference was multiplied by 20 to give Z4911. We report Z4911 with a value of -19.4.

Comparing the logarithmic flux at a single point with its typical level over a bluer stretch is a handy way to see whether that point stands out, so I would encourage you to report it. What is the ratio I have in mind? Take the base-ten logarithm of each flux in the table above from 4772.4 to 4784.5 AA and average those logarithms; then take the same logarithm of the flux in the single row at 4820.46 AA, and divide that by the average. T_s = 1.03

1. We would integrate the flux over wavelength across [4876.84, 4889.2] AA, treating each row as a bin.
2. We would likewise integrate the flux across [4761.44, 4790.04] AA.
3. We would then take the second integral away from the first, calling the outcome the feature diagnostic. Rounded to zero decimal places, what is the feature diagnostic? -368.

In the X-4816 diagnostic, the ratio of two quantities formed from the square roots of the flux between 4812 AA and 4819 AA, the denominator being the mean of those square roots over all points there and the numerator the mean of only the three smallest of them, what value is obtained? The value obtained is 0.930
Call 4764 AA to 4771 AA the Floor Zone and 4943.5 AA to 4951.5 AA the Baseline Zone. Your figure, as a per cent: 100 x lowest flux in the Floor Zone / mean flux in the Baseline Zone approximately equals 56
